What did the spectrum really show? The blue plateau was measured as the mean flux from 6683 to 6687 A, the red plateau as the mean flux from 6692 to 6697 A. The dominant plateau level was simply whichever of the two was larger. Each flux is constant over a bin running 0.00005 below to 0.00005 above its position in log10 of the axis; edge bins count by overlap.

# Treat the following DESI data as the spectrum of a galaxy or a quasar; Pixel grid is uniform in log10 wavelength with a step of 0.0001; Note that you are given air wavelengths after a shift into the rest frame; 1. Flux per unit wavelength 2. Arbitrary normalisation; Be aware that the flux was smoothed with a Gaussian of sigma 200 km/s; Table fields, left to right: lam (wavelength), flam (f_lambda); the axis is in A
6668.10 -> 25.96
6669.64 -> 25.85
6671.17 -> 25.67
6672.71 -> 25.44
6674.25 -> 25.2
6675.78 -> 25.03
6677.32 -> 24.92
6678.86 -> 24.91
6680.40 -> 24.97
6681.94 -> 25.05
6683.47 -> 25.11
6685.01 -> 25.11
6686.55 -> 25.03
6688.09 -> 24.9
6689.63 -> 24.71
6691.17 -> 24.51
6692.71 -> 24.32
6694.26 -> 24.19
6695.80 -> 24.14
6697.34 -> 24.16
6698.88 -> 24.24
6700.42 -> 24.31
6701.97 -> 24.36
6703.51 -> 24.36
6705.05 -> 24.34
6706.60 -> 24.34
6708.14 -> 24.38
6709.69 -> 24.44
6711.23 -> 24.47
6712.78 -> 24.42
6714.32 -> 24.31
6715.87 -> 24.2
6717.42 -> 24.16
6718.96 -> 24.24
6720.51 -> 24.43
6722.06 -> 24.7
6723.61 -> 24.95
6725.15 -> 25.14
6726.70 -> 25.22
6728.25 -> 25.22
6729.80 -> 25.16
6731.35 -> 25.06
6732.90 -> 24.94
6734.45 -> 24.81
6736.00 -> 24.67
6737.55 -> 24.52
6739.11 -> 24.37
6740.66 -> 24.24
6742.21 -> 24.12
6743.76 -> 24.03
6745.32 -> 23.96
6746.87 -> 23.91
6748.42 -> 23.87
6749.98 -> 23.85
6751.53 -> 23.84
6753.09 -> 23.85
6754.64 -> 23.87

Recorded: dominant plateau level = 25.1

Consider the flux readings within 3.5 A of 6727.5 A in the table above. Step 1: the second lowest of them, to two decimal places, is 25.16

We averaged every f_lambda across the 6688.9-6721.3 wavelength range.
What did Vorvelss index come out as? 24.3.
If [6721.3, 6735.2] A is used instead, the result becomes 25.0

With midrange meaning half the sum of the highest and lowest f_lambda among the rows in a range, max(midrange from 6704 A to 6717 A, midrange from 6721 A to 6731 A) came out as 25.0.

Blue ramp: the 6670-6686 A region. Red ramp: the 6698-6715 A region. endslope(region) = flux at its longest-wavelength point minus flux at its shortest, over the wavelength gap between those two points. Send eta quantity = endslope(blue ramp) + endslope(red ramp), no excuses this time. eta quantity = -0.04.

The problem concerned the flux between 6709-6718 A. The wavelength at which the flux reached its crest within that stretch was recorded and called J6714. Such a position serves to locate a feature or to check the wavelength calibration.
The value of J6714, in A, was 6711.23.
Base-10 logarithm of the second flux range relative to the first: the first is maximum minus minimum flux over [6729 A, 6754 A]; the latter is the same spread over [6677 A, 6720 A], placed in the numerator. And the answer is -0.13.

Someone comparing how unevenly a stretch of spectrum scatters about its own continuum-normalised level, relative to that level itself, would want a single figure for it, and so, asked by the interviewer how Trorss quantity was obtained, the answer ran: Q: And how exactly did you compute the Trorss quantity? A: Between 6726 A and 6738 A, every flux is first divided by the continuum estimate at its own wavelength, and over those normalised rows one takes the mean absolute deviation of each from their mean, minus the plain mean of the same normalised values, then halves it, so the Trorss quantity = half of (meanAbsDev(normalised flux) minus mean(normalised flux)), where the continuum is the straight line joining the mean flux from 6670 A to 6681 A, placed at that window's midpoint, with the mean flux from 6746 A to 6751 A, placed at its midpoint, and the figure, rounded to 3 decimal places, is -0.513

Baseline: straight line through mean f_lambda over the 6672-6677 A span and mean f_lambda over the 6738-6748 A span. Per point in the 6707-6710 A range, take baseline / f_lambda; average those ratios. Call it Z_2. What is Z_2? 1.010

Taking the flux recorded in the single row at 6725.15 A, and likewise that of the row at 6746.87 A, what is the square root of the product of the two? 24.52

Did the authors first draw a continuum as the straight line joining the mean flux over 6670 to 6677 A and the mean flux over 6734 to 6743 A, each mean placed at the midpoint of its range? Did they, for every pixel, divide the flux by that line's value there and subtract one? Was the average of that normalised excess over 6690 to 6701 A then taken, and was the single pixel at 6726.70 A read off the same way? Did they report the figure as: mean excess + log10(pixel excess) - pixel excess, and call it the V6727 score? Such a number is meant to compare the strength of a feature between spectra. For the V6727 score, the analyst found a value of -1.66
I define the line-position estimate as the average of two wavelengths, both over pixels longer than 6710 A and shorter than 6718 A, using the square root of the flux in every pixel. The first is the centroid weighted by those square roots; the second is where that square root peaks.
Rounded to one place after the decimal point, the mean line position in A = 6712.8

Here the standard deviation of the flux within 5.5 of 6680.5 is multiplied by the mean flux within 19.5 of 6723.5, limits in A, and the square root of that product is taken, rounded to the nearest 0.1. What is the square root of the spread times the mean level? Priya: 1.4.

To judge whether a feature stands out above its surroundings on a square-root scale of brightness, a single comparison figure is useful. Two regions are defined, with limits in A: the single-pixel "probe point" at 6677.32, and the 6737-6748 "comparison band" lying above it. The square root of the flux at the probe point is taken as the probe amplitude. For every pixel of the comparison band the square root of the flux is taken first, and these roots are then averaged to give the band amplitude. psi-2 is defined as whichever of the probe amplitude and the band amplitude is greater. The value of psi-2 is 4.992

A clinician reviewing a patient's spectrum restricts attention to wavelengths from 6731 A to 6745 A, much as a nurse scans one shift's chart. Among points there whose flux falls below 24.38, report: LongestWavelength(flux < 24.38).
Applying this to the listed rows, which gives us 6743.76 A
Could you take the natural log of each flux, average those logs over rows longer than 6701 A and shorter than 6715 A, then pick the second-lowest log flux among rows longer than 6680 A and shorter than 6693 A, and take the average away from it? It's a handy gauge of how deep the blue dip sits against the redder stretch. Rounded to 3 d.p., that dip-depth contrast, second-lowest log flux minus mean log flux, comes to 0.005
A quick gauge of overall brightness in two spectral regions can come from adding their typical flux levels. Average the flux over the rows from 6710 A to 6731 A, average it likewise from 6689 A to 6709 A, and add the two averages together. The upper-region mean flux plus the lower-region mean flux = 49.0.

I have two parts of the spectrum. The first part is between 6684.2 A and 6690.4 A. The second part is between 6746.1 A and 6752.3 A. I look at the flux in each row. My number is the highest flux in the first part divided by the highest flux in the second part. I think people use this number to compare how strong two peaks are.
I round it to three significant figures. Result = 1.05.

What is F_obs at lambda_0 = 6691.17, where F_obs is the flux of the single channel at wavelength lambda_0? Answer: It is 24.51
